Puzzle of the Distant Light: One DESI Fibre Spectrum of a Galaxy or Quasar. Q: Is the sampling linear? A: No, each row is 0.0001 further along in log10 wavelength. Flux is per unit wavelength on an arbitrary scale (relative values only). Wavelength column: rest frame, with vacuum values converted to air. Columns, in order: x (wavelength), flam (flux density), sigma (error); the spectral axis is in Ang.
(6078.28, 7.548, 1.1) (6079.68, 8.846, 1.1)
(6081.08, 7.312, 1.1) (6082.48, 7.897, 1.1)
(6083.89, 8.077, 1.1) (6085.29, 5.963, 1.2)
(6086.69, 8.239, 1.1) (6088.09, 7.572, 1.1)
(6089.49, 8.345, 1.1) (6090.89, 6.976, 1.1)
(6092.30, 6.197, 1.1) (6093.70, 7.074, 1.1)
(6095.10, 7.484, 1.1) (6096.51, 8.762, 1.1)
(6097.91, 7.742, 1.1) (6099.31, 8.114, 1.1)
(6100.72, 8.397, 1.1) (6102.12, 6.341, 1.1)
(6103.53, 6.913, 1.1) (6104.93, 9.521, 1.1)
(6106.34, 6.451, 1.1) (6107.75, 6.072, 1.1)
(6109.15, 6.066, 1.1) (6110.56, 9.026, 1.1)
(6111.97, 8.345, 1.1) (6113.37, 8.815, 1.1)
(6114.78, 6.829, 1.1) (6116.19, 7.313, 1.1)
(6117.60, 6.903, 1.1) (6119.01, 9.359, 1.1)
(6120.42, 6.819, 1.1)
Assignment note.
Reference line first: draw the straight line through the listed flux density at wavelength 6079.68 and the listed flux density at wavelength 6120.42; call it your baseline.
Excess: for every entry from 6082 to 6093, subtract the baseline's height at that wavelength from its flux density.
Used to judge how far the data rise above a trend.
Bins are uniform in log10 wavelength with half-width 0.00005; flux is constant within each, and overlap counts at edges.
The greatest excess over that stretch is 0.0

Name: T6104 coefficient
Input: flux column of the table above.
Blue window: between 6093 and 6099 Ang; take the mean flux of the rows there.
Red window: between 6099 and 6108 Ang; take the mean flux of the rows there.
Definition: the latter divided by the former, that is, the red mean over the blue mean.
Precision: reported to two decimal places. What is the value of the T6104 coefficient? 0.95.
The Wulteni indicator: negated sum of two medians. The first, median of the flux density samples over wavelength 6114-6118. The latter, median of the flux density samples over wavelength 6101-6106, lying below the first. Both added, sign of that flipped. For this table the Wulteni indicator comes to -13.8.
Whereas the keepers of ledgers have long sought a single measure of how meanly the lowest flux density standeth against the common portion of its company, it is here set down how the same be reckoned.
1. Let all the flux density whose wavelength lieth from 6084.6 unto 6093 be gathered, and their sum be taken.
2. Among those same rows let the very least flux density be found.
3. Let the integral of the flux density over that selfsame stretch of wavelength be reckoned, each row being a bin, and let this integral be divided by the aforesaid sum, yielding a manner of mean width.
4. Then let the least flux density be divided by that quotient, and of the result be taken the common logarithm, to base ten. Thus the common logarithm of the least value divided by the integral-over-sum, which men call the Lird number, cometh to 0.629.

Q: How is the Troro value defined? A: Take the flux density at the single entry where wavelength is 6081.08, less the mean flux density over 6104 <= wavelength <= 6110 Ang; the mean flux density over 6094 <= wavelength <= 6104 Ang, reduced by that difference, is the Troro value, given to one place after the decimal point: 7.4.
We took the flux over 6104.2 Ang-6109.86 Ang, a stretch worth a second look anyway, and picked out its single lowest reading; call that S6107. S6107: 6.066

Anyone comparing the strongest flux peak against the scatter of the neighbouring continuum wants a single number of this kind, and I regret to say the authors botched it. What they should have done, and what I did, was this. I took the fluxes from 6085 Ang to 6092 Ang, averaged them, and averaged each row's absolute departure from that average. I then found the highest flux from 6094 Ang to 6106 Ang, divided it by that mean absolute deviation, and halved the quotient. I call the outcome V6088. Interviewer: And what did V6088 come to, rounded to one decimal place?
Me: 6.3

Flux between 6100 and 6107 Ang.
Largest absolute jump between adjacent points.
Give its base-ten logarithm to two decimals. 0.49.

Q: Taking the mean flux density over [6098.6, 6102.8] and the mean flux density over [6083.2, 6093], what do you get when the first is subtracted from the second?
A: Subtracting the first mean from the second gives -0.3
